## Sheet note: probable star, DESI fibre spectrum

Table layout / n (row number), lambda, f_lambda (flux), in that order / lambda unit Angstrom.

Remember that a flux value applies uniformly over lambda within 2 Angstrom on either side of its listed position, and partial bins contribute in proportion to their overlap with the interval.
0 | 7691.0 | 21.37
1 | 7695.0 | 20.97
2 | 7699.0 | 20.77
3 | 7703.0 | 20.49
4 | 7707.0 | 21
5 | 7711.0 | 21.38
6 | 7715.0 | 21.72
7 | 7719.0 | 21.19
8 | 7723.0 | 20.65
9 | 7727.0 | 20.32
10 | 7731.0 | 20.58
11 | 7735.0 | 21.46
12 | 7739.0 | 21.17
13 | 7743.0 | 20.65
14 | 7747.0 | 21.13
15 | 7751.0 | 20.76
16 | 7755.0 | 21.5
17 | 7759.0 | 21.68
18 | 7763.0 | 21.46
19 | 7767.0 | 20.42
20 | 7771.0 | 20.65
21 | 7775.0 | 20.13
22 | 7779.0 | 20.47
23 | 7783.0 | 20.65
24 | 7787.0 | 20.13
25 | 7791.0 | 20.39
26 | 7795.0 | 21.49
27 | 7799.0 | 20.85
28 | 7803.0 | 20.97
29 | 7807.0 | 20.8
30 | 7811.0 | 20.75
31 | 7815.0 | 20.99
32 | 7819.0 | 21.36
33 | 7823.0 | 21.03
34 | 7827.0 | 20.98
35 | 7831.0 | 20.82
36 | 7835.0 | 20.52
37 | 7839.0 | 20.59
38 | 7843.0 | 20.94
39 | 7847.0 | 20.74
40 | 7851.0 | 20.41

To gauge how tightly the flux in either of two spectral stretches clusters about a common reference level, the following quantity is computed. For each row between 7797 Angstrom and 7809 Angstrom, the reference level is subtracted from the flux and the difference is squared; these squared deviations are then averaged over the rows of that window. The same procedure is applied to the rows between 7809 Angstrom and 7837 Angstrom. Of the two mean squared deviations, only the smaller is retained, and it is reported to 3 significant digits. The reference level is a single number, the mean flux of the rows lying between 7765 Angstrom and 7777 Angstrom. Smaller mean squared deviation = 0.229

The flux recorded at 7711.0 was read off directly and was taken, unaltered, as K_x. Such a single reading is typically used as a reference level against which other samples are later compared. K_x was 21.38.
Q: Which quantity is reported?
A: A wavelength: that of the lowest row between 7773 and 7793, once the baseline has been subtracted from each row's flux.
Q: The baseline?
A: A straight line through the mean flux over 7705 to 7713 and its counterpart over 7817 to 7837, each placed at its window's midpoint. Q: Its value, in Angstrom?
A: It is 7775.0 Angstrom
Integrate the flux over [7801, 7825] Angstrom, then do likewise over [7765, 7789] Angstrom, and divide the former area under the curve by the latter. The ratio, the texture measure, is 1.03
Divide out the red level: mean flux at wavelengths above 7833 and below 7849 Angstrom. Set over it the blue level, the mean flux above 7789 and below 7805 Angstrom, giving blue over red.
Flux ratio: 1.01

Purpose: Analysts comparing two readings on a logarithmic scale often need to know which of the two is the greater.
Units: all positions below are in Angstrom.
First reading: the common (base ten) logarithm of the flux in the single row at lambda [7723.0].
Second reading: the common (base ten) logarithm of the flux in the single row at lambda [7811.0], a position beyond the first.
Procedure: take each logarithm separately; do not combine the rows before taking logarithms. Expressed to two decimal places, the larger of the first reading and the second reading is 1.32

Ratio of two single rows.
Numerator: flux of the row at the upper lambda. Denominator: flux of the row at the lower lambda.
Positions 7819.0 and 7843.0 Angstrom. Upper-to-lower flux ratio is 0.98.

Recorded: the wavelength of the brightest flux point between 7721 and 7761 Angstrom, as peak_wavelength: 7759.0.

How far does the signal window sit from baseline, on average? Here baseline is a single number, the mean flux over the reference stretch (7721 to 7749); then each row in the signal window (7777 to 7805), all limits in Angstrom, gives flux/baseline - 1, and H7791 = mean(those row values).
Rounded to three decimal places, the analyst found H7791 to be -0.007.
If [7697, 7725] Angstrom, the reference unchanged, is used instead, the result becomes 0.008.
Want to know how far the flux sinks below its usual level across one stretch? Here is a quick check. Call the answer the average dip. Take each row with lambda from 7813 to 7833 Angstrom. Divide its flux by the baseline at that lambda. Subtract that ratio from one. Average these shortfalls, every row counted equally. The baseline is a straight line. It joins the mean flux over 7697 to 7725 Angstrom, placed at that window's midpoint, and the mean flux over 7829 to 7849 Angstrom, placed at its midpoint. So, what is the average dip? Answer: -0.013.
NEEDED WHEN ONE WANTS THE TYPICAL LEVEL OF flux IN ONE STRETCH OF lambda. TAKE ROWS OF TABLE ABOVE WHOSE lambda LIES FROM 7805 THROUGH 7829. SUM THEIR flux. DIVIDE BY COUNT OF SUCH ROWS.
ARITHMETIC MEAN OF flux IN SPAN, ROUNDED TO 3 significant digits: 21.0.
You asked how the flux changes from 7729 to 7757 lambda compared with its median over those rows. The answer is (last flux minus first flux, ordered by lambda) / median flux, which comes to 0.044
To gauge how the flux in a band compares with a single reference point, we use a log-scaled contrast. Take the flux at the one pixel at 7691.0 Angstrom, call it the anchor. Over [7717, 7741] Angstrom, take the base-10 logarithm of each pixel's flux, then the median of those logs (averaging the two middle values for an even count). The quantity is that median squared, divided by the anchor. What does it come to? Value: 0.082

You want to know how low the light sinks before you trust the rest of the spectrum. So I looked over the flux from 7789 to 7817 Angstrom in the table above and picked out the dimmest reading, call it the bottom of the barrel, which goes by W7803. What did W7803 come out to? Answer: 20.39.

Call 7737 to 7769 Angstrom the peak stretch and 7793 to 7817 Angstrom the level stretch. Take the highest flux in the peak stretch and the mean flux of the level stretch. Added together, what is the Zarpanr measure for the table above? 42.7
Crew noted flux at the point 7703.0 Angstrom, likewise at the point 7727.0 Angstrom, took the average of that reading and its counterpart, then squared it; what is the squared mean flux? 416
